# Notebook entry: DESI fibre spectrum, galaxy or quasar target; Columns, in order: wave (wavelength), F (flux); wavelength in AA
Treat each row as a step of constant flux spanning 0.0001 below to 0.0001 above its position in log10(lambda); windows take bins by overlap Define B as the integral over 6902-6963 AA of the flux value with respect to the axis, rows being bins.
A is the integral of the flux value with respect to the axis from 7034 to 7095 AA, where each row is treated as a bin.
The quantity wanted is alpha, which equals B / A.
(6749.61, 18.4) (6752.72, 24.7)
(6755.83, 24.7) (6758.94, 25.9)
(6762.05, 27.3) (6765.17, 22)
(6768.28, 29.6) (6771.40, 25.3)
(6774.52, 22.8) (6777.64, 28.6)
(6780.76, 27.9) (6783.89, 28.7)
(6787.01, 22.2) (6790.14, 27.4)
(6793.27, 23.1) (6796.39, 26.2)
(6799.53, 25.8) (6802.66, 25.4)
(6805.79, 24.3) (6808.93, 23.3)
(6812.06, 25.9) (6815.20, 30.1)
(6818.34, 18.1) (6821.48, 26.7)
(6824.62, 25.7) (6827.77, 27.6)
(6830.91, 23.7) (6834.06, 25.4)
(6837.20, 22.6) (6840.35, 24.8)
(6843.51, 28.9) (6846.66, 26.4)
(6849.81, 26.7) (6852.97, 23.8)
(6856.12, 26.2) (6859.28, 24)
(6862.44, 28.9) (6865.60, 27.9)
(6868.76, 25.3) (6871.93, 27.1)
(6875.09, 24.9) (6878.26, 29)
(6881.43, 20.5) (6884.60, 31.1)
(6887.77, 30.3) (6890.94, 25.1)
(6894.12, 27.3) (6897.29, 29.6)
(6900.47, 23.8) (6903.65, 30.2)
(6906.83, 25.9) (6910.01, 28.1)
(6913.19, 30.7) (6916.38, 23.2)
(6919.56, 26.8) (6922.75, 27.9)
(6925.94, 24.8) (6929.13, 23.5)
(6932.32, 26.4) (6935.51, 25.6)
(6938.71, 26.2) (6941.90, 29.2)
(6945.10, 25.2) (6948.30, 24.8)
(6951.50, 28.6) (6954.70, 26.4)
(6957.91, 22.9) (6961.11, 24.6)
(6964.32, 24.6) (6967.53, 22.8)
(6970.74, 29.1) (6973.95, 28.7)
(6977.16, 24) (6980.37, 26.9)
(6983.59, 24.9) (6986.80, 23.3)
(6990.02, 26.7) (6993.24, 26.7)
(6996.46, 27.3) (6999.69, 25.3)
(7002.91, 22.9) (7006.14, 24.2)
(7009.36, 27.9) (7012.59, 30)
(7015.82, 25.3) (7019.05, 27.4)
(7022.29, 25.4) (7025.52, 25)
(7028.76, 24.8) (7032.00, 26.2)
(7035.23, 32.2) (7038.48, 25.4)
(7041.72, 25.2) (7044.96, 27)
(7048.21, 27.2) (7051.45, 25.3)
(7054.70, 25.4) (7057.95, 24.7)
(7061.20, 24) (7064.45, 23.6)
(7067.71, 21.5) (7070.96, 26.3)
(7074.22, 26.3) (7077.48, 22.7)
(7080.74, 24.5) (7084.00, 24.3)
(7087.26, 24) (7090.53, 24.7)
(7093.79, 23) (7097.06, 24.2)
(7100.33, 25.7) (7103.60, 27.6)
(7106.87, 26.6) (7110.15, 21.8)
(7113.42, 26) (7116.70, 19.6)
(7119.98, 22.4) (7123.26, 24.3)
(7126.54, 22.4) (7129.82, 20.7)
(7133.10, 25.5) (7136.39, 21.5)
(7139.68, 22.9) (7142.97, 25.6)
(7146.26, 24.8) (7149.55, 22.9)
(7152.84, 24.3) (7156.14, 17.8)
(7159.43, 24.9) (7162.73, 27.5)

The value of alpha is 1.05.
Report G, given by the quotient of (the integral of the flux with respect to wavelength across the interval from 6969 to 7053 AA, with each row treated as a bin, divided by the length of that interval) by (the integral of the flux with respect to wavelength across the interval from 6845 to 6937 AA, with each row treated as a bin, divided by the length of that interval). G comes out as 0.99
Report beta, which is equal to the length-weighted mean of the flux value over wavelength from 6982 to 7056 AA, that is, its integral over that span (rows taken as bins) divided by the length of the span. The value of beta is 26.1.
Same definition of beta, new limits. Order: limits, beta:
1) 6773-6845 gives 25.4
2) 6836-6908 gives 26.6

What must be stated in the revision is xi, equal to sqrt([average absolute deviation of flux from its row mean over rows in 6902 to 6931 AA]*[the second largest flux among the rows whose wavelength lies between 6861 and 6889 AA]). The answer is 8.1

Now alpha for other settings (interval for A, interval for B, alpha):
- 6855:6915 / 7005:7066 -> 0.98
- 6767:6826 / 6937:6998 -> 1.05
